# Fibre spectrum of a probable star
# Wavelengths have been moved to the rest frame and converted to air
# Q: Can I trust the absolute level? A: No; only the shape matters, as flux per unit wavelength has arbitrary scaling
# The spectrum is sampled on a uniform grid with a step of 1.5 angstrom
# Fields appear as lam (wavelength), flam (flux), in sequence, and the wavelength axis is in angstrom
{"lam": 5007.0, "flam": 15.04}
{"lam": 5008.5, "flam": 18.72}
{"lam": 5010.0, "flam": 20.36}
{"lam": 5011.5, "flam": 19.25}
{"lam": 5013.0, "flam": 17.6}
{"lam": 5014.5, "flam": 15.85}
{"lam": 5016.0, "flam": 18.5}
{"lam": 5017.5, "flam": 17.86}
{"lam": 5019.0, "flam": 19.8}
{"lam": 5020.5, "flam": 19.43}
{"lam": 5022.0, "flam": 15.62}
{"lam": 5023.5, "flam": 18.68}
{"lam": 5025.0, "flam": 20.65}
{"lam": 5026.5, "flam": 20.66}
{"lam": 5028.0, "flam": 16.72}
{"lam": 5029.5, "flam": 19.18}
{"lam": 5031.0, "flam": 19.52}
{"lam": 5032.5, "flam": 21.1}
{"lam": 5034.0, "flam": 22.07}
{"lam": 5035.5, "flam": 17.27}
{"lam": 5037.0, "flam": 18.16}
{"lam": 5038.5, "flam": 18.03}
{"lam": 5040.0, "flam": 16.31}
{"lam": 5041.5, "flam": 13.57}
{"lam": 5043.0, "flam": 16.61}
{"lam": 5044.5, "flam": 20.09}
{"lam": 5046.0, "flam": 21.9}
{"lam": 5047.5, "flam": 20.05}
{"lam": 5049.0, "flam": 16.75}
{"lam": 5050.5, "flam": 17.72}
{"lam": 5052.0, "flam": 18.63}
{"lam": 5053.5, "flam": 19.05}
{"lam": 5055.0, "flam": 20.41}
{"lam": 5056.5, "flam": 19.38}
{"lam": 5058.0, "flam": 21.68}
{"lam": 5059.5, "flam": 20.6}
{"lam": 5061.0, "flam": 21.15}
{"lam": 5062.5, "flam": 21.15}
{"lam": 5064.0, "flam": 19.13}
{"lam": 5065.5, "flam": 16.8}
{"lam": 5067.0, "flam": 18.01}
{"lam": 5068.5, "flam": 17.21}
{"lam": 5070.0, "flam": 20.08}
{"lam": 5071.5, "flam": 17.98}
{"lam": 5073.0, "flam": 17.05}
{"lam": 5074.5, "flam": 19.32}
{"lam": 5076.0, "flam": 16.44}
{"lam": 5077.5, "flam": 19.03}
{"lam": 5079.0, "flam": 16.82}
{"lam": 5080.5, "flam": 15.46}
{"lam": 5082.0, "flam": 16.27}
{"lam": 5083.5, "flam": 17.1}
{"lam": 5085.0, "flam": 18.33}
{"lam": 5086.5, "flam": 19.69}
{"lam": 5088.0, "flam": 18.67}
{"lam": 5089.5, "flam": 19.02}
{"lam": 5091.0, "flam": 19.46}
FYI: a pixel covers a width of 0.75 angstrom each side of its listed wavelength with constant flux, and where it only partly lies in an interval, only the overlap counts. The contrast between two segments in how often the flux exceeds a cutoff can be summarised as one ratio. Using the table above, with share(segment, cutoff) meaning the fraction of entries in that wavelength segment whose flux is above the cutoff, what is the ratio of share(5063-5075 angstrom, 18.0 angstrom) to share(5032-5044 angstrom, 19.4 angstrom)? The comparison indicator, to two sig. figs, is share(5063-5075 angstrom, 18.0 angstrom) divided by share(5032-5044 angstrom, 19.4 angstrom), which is 2.0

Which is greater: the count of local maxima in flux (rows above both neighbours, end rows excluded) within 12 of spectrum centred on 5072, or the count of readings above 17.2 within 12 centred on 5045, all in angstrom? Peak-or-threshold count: 4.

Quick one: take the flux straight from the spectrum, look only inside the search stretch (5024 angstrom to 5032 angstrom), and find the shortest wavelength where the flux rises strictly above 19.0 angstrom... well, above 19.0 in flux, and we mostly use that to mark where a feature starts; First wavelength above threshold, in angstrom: 5025.0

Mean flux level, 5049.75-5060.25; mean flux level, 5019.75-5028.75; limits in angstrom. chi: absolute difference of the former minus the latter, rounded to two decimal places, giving 1.01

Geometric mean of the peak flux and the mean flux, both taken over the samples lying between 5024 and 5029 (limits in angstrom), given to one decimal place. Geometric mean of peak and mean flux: 20.0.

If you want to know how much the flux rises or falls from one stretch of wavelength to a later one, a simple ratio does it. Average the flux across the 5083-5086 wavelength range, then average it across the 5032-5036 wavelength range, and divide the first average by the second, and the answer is 0.88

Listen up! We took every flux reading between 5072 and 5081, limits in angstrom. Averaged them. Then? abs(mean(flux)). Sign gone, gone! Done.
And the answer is 17.4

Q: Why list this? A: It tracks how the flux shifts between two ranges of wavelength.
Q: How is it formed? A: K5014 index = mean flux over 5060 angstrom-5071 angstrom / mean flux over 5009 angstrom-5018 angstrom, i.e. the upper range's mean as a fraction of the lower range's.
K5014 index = 1.05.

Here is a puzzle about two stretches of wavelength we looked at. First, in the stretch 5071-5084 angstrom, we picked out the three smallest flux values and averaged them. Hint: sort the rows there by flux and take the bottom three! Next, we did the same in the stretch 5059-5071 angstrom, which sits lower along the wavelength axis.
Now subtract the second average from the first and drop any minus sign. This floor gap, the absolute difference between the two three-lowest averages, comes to 1.3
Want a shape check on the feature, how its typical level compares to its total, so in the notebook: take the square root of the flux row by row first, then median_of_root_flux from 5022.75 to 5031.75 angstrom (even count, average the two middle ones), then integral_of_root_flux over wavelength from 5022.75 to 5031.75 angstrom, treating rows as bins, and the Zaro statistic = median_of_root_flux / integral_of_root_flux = 0.112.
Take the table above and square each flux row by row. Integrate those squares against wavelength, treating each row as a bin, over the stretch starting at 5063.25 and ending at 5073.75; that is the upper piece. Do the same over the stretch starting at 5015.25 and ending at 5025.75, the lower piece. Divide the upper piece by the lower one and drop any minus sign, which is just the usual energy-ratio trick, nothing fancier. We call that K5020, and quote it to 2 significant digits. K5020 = 0.93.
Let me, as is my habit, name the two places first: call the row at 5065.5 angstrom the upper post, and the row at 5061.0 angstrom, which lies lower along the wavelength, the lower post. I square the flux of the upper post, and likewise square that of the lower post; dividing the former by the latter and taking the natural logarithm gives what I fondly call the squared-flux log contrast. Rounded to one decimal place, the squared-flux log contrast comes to -0.5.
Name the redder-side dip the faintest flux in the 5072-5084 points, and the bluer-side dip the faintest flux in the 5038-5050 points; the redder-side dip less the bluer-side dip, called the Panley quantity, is 1.9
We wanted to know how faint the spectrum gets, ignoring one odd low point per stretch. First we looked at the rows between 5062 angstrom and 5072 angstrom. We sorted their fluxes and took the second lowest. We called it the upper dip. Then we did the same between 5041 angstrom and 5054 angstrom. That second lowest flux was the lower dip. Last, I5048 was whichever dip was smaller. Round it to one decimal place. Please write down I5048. 16.6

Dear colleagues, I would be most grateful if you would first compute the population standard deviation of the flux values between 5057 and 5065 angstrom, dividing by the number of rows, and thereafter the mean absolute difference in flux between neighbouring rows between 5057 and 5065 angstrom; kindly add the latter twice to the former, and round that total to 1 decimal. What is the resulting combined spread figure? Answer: 2.7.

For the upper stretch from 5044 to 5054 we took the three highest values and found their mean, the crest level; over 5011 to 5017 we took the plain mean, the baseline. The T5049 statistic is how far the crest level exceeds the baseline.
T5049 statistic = 2.9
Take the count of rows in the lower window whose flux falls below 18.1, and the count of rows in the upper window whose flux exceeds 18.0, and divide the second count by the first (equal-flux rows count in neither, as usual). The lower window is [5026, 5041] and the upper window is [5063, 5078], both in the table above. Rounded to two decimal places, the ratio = 1.25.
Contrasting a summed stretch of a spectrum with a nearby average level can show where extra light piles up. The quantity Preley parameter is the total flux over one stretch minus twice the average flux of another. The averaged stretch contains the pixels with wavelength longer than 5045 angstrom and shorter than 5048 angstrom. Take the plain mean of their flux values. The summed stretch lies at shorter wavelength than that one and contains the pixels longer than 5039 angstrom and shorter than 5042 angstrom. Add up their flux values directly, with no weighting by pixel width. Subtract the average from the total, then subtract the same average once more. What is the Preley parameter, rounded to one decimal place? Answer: -12.1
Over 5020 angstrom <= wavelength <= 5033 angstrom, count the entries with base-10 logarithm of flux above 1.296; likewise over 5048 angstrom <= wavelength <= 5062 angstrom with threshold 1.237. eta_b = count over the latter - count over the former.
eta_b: 5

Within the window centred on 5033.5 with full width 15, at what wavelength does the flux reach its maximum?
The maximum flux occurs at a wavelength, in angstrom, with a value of 5034.0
